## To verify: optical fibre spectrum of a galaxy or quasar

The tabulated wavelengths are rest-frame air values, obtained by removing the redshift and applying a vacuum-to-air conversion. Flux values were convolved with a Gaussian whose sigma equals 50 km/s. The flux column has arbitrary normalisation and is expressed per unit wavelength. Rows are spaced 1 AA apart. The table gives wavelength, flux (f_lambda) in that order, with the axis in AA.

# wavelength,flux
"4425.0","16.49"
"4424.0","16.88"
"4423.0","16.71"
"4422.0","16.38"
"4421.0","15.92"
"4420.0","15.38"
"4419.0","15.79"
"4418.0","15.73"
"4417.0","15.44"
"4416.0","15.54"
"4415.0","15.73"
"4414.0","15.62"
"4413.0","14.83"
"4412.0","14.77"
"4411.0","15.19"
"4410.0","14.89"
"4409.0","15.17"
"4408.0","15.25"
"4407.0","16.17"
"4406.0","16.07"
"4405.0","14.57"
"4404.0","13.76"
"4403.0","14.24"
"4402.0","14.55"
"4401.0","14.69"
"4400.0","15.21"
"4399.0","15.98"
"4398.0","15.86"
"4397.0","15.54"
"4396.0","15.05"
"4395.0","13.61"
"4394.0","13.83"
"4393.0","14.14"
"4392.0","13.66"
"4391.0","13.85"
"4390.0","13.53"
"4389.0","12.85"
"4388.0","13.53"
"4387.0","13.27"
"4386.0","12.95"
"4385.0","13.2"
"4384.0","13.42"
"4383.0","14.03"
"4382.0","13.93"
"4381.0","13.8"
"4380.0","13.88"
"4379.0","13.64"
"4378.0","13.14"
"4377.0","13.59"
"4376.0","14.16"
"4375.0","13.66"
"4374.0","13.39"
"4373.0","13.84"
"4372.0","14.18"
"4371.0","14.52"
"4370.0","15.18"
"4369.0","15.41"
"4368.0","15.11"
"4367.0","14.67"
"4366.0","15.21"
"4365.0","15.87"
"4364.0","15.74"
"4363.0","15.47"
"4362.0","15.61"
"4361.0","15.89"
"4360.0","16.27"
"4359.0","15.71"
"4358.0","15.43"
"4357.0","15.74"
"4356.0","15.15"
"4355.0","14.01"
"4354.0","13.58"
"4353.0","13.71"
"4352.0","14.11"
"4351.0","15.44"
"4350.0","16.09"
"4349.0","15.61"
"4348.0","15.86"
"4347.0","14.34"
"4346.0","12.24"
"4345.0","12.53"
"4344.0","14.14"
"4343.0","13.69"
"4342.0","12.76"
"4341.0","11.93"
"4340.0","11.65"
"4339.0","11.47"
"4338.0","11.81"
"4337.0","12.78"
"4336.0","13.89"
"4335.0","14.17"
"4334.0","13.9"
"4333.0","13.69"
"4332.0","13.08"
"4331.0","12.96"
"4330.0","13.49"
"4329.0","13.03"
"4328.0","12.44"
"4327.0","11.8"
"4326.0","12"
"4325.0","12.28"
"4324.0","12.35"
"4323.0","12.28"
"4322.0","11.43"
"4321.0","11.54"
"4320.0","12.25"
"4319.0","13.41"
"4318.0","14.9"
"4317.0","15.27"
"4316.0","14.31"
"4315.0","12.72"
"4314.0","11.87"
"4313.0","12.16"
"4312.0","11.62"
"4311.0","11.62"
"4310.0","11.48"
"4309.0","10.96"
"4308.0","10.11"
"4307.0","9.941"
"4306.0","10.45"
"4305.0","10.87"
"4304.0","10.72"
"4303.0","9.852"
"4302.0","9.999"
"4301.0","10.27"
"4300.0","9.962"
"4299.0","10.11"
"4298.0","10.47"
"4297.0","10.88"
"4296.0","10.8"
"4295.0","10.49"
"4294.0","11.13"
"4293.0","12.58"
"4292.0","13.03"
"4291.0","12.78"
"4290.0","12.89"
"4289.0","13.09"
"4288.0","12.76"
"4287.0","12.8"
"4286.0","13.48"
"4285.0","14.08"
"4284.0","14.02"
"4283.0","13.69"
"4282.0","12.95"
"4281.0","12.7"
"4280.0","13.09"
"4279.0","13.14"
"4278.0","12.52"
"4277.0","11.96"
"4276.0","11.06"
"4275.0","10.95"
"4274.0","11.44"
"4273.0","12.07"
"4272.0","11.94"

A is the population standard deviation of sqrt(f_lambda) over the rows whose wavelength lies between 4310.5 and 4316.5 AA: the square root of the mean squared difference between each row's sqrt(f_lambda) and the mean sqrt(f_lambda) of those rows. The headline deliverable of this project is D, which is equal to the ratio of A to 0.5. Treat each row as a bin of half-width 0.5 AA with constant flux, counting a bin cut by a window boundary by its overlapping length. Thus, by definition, 0.26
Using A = 0.131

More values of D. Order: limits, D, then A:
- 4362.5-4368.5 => 0.10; 0.052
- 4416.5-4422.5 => 0.08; 0.042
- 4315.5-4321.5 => 0.37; 0.186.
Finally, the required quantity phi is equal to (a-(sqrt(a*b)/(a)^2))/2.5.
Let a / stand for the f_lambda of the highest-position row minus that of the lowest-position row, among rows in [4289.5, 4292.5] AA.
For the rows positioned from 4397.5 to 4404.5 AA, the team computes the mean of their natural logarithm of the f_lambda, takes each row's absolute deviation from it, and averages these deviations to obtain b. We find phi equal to -1.6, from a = 0.14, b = 0.045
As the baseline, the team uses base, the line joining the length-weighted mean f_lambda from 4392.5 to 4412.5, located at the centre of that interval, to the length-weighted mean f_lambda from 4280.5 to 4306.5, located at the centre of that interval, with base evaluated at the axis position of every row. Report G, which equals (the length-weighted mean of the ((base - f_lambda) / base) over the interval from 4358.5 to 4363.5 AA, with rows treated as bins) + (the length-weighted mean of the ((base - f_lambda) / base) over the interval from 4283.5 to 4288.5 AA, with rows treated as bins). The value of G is -0.31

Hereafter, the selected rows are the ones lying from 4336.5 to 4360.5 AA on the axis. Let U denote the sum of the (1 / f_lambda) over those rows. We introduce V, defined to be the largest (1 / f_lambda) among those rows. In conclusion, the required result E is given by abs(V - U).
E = 1.6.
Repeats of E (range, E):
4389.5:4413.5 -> 1.6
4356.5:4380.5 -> 1.6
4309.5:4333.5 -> 1.8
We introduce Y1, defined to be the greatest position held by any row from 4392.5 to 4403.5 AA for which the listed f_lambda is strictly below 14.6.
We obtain 4403.0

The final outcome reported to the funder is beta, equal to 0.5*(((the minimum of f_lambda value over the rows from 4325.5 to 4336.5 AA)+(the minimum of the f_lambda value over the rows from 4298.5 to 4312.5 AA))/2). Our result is 5.41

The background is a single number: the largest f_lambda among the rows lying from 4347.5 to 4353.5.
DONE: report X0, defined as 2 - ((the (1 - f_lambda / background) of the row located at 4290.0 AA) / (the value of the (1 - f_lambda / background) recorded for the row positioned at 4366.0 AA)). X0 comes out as -1.6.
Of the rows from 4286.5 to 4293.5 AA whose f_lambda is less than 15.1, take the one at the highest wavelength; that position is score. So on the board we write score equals 4293.0 AA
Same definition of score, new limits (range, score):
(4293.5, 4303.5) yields 4303.0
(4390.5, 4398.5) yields 4396.0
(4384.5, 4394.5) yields 4394.0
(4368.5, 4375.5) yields 4375.0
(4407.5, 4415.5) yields 4413.0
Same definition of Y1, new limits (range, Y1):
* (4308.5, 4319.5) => 4319.0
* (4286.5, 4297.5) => 4297.0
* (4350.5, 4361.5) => 4355.0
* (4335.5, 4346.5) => 4346.0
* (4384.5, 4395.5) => 4395.0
